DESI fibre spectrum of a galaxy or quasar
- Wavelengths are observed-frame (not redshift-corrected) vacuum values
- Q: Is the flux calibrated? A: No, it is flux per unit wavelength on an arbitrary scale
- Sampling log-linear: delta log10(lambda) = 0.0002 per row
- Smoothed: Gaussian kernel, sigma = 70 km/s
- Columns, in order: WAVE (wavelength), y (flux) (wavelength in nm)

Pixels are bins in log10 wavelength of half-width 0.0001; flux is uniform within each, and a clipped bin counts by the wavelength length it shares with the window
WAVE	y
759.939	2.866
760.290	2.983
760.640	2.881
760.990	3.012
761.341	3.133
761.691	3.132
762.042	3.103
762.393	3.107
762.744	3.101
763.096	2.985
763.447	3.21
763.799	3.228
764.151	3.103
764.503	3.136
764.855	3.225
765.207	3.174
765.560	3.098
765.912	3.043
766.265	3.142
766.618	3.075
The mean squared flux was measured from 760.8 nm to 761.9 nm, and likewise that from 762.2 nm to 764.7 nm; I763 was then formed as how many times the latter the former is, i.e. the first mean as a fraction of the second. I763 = 0.98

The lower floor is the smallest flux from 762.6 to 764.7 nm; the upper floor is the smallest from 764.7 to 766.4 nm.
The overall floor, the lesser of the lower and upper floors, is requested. 2.985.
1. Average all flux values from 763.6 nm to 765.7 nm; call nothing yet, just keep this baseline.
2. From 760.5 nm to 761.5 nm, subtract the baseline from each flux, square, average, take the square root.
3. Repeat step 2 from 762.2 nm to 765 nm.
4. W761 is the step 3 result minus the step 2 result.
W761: -0.10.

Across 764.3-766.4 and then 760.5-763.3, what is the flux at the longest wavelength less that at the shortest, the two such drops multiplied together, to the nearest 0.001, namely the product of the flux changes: 0.001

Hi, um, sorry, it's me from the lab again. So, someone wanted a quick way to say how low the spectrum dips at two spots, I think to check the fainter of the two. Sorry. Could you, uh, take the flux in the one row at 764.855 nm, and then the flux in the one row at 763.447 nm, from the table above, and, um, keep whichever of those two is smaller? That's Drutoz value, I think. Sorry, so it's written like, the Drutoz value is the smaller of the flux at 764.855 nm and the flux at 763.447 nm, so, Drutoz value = 3.21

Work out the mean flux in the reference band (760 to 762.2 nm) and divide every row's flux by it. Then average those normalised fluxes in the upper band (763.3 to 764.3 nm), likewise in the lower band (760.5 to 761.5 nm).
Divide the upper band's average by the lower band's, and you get 1.06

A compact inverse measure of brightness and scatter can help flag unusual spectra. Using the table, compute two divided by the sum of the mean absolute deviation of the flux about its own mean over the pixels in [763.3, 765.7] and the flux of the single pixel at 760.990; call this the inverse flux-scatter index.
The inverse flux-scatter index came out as 0.654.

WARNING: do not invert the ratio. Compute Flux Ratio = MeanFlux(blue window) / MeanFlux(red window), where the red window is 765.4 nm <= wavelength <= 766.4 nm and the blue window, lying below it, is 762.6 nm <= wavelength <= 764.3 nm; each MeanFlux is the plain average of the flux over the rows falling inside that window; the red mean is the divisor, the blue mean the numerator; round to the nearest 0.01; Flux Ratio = 1.01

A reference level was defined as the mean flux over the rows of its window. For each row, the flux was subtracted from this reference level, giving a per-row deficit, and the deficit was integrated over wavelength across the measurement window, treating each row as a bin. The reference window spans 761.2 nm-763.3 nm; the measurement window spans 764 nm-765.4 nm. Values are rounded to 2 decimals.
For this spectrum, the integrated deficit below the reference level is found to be -0.09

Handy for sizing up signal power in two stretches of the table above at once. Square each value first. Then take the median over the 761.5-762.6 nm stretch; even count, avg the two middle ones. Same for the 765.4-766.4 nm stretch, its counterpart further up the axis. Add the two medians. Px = 19.3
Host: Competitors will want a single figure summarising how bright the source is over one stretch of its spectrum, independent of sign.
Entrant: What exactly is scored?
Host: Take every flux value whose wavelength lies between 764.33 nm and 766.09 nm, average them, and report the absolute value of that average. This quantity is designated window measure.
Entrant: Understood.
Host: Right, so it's 3.14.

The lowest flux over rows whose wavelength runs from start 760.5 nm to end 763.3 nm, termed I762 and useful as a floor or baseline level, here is 2.881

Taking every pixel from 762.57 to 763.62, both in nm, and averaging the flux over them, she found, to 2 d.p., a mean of 3.10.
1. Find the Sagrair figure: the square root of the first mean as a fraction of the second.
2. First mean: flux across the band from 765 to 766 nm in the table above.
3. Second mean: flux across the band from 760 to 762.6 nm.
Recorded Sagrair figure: 1.01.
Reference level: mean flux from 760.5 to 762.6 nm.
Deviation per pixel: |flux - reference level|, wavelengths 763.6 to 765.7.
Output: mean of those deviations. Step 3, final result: 0.10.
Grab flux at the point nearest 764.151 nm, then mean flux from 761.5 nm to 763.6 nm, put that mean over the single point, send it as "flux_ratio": 1.00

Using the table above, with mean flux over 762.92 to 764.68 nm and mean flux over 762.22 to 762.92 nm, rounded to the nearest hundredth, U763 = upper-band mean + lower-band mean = 6.24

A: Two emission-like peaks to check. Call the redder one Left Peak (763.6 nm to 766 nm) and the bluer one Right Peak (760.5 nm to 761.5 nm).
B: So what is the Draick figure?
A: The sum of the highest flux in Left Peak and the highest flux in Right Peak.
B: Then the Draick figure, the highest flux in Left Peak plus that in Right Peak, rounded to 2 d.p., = 6.36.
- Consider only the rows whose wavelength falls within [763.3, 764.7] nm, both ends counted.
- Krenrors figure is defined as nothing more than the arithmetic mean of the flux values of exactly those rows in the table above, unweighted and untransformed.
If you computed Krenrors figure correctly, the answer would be 3.17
